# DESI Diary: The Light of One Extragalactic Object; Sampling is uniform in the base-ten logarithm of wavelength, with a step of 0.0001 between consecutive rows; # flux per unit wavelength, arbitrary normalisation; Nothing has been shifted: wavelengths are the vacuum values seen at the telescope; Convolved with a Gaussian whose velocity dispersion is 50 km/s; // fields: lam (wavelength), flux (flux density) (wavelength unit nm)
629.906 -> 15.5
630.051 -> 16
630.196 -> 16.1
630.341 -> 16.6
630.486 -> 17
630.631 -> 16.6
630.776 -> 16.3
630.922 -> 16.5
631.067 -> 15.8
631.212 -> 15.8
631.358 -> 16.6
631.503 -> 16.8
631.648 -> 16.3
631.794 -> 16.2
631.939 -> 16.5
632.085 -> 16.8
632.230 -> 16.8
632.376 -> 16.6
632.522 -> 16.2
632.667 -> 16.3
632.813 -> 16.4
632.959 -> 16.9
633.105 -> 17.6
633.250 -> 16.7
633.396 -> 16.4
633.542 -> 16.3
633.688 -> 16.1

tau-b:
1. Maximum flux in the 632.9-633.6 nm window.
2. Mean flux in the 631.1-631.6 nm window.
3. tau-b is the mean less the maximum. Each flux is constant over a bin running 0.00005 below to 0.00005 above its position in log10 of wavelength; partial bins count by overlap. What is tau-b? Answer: -1.2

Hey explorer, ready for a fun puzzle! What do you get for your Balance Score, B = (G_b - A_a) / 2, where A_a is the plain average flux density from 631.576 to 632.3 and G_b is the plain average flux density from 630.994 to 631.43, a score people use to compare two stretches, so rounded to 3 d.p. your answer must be -0.227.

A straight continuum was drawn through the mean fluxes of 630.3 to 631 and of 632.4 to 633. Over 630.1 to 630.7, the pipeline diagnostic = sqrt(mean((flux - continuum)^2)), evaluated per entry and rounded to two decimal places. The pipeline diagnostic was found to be 0.33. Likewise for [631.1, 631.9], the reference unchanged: 0.40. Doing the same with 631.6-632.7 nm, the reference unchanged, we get 0.24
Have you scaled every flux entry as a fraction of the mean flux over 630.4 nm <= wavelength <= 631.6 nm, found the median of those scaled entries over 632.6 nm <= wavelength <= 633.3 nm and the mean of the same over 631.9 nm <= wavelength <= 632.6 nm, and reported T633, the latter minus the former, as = -0.0073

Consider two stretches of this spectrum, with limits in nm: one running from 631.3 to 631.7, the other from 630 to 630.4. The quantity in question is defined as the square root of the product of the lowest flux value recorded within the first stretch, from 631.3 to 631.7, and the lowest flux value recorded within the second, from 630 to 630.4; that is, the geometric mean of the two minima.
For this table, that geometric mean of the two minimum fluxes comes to 16.1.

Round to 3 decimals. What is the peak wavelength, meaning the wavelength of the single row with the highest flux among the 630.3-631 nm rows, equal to 630.486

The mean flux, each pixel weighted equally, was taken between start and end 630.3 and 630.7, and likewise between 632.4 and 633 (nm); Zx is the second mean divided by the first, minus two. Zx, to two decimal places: -1.02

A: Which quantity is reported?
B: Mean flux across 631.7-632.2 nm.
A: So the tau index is 16.5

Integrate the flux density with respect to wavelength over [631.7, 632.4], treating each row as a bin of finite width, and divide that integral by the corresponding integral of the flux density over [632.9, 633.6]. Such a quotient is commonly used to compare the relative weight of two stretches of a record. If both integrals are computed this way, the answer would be 0.99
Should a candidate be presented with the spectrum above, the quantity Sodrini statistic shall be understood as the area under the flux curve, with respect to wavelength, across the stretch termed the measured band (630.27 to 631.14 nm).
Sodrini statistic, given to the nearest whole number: 14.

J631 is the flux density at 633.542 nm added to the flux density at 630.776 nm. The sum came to 32.6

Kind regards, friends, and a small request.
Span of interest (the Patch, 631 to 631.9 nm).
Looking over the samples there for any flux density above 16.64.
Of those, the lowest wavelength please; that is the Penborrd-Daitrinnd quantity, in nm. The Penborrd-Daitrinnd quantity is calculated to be 631.503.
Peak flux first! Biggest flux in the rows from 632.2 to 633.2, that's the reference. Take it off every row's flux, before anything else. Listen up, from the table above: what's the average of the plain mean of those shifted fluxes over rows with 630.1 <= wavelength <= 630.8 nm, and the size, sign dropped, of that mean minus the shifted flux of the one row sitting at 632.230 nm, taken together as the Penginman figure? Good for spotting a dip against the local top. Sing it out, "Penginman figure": -0.400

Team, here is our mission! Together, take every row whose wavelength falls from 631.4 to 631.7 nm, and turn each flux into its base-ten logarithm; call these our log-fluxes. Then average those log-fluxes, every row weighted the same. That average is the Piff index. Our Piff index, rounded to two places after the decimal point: 1.22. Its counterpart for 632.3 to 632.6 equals 1.21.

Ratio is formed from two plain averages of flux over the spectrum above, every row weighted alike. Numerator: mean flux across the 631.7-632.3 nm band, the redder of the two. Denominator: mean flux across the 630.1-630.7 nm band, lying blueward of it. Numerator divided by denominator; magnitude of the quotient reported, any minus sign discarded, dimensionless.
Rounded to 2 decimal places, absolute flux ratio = 1.00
